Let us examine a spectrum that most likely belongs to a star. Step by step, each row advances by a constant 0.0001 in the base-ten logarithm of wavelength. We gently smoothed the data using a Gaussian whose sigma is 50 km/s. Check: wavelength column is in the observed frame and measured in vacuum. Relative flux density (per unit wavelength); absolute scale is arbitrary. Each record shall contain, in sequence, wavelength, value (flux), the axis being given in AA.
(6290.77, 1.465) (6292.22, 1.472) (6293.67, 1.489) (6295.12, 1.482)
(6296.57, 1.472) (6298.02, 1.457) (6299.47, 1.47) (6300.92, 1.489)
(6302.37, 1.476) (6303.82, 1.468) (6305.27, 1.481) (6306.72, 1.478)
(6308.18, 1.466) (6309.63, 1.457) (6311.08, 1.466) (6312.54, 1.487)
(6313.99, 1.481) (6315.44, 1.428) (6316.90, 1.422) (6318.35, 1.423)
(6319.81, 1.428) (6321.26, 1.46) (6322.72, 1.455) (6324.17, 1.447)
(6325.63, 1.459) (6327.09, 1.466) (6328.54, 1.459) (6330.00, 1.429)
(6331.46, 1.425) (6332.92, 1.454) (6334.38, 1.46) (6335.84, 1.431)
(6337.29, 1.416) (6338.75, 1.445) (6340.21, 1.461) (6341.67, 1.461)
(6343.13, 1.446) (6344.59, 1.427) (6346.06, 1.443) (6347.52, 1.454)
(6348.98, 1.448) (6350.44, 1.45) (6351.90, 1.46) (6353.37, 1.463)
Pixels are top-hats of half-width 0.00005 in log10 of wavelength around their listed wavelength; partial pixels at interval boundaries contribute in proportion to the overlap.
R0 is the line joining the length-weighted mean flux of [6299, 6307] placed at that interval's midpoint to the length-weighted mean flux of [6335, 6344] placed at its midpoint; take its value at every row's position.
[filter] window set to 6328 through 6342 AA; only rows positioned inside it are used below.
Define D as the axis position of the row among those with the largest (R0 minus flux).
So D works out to 6337.29 AA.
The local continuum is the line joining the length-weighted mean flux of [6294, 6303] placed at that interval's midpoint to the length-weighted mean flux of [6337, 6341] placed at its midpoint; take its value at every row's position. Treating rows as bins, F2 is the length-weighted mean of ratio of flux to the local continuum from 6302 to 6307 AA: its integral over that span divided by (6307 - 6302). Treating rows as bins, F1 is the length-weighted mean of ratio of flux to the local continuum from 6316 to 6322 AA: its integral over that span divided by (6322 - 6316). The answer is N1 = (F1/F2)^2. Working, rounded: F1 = 0.98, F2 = 1.00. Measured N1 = 0.95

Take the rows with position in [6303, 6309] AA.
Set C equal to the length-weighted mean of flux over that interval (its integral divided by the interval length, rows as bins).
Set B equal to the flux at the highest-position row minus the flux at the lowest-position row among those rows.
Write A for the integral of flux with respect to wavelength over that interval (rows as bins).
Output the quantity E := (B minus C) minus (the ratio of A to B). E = 4418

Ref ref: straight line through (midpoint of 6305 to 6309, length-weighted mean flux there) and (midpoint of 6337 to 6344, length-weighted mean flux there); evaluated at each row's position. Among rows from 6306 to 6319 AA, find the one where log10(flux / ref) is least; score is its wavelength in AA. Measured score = 6316.90 AA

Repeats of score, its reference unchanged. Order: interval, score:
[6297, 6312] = 6298.02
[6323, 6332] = 6331.46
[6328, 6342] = 6337.29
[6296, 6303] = 6298.02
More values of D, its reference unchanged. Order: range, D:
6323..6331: 6330.00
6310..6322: 6316.90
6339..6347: 6344.59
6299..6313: 6309.63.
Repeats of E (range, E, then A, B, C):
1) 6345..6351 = -1241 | 8.68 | 0.007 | 1.45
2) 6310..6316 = 230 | 8.80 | -0.038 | 1.47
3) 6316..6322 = -227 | 8.59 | 0.038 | 1.43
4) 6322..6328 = -797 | 8.75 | 0.011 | 1.46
